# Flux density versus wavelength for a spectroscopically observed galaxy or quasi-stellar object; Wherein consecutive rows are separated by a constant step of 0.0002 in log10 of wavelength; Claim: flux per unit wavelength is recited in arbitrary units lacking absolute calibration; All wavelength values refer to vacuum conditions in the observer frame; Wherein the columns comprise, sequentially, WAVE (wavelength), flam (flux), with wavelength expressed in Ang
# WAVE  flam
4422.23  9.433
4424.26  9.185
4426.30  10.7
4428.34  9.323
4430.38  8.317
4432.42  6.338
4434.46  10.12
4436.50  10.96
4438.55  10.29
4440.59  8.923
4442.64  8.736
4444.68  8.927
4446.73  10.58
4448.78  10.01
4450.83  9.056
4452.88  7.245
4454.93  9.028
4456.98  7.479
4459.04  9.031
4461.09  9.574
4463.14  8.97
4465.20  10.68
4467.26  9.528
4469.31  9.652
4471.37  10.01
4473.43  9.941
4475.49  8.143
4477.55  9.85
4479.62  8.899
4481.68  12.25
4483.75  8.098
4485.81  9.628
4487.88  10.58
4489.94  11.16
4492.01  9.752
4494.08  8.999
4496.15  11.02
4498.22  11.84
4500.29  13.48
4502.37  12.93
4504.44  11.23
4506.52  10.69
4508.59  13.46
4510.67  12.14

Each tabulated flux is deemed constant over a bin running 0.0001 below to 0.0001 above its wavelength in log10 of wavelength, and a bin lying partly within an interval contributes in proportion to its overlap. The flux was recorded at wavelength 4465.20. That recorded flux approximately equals 10.68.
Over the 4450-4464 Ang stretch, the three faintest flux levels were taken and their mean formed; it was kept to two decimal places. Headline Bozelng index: 7.90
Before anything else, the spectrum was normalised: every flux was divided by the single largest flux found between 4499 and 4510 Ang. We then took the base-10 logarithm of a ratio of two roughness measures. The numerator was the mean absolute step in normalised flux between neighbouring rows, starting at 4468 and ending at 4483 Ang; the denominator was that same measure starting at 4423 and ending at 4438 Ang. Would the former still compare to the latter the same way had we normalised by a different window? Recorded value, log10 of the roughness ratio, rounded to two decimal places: -0.11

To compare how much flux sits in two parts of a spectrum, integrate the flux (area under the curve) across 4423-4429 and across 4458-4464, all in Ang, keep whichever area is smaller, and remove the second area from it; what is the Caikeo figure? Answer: 0.0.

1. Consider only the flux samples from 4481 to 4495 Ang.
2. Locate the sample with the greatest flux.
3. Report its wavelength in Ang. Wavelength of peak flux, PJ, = 4481.68 Ang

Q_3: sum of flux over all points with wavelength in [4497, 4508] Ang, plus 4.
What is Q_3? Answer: 64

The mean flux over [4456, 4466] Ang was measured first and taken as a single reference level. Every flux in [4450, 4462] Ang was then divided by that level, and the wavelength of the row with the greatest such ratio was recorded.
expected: 4461.09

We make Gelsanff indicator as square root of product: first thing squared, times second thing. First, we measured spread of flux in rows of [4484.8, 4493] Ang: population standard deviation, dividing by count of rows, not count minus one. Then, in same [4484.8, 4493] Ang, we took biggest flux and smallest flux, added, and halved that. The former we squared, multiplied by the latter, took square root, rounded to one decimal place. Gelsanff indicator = 2.0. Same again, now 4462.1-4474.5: 1.6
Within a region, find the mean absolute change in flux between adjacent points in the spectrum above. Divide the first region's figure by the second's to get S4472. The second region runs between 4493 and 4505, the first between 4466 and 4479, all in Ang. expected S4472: 0.60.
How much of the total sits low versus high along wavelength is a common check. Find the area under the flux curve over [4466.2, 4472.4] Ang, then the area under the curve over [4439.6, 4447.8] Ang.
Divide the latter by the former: 1.3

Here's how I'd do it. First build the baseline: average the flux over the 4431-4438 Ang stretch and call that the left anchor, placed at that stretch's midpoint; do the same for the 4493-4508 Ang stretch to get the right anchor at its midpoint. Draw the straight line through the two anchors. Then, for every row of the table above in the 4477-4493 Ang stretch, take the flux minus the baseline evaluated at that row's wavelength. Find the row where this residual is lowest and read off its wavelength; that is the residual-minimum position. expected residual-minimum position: 4483.75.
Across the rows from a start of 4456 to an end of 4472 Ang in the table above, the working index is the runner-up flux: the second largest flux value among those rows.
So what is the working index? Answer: 10.01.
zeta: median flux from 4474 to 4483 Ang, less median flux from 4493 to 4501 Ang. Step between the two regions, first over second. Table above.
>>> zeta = -2.1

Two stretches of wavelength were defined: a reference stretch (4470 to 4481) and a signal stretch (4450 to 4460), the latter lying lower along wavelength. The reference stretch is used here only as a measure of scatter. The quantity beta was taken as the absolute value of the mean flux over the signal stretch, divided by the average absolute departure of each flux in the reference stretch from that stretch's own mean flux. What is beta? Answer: 12.3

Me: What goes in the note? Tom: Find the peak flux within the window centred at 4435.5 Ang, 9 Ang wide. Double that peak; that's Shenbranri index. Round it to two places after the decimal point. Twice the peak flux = 21.92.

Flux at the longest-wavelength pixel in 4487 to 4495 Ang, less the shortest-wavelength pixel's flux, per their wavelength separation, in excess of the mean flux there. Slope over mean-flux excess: -10.4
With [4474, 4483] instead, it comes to -9.1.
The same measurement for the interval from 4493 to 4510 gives -11.4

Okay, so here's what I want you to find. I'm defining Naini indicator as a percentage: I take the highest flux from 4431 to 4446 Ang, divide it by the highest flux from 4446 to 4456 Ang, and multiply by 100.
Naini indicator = 104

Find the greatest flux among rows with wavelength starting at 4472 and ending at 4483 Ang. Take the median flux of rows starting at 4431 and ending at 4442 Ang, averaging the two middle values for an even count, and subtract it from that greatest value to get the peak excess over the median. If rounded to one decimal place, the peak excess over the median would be 2.1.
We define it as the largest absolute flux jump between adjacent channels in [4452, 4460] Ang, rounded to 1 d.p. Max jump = 1.8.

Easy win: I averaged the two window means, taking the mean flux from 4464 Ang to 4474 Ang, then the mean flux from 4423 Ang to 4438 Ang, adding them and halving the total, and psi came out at 9.6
